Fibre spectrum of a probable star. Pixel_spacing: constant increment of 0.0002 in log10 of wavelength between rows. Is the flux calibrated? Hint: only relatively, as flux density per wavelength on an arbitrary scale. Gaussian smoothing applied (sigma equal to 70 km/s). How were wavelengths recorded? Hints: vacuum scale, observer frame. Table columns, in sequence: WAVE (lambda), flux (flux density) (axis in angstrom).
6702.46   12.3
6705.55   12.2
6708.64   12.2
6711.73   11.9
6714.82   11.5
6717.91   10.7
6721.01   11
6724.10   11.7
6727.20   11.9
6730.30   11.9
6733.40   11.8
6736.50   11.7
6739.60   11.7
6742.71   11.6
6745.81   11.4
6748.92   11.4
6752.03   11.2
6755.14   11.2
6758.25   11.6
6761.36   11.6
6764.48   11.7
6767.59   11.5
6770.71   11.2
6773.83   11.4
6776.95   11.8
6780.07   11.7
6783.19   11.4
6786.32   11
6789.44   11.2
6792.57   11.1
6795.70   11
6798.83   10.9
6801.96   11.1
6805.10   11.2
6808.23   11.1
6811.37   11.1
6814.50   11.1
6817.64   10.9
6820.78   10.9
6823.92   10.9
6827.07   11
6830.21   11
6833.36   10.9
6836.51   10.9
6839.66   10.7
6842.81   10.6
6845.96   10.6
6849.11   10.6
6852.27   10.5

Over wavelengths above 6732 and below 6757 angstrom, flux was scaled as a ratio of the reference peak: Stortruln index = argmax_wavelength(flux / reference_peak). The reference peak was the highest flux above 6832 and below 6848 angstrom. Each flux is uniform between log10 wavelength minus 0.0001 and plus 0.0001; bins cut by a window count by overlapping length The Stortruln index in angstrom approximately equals 6733.40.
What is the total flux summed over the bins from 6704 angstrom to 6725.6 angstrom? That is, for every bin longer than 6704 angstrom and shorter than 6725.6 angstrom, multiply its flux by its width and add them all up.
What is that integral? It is 251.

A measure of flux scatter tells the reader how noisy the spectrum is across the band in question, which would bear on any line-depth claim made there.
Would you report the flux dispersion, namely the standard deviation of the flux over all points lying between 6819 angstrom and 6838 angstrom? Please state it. 0.05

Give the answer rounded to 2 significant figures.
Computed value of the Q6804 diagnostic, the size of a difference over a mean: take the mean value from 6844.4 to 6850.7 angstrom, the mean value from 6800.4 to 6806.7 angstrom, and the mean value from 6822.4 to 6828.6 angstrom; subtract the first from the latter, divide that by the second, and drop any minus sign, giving 0.031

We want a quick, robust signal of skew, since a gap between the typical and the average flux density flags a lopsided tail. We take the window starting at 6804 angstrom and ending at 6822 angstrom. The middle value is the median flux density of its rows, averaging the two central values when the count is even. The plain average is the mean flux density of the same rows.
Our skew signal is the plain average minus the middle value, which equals -0.05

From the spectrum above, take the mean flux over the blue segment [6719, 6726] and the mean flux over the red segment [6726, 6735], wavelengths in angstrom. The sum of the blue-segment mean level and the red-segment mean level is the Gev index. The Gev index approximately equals 23.2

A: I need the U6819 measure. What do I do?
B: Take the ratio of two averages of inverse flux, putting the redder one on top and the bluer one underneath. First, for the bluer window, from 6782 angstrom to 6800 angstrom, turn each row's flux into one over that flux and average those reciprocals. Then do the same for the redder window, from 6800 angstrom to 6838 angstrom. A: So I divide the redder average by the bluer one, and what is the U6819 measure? 1.01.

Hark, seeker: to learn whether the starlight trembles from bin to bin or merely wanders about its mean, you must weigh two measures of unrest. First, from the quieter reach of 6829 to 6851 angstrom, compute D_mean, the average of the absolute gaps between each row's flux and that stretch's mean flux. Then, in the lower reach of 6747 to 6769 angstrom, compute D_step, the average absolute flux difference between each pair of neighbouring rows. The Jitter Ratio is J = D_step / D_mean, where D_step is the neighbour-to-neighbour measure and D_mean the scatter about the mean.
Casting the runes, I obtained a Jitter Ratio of 1.0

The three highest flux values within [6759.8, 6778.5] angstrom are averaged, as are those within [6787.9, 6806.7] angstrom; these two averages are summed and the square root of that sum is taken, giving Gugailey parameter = 4.78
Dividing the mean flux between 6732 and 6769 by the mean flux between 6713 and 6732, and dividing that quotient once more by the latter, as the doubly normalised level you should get 0.088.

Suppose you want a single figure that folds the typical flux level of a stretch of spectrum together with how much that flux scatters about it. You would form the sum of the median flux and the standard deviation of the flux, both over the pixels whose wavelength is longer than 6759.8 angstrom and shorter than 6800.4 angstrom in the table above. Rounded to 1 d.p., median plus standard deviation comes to 11.7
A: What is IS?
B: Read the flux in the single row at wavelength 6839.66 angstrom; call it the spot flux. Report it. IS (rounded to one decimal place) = 10.7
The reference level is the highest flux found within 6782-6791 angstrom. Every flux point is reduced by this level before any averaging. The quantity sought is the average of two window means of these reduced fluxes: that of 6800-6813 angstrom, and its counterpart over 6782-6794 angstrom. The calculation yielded -0.3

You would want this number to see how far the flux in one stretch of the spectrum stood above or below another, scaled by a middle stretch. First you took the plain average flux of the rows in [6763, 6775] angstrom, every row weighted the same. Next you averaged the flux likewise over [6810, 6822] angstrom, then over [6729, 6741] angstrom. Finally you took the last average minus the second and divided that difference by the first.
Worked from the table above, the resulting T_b 0.07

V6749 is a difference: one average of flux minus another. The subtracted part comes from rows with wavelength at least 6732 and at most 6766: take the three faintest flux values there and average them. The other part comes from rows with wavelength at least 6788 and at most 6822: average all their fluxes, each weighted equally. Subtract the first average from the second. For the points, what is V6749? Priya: -0.2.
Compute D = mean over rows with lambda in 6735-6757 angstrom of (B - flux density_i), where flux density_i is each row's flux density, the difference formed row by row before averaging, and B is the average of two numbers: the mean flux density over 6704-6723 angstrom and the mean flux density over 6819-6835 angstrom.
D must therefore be -0.20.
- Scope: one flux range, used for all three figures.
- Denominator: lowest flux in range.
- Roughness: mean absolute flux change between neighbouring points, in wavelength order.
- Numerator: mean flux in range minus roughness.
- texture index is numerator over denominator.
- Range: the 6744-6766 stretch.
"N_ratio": 1.01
